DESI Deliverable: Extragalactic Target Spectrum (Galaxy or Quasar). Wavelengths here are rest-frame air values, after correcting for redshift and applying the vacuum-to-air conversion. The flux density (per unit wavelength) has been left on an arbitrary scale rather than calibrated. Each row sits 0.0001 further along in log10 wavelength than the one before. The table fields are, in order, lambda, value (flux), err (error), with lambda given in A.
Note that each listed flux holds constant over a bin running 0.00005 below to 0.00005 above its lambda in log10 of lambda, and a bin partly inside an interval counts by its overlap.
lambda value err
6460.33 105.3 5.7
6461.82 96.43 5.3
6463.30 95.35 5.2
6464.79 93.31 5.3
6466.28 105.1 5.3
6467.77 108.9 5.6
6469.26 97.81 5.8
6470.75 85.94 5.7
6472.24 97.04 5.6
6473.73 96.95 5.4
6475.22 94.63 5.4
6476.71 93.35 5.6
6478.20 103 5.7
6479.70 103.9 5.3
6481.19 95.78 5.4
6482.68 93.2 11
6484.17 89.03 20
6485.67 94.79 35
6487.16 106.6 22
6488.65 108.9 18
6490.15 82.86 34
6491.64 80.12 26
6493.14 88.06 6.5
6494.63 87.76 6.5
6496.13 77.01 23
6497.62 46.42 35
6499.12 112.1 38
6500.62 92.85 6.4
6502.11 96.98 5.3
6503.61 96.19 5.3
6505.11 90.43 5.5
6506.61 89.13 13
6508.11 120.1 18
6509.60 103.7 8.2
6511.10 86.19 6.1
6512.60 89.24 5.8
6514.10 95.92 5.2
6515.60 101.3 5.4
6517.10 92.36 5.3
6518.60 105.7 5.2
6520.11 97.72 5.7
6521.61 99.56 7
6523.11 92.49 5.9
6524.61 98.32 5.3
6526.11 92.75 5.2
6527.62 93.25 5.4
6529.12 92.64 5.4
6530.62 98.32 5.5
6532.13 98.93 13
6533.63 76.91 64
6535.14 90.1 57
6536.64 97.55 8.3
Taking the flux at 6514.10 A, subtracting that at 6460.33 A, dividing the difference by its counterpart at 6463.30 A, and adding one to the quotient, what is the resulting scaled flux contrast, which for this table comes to 0.90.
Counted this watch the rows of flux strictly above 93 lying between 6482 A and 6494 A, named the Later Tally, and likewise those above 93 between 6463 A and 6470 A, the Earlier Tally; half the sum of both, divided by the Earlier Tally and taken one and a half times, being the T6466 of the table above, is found 1.35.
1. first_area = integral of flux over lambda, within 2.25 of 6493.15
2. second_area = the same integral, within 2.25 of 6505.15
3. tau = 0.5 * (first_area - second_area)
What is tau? -15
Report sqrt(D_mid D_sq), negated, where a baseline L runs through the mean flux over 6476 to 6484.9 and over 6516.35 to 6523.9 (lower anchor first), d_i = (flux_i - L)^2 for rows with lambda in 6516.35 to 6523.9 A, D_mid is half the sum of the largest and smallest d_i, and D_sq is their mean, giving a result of -29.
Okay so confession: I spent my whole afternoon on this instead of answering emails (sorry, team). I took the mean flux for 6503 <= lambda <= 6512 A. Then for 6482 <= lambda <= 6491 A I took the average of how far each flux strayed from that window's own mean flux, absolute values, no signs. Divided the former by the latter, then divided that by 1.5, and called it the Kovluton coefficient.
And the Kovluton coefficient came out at 8.2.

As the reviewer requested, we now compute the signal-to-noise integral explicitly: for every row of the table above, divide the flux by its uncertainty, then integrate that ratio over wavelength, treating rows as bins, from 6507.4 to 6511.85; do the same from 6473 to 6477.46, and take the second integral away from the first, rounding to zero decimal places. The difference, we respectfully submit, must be -28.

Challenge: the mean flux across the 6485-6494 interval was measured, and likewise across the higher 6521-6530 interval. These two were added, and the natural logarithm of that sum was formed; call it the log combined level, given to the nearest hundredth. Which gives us 5.24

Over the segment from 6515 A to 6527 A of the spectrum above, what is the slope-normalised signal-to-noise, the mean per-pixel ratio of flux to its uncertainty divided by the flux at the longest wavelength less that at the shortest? -2.0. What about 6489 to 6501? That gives 0.7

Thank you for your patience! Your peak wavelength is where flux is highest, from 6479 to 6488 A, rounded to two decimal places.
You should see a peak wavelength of 6487.16 A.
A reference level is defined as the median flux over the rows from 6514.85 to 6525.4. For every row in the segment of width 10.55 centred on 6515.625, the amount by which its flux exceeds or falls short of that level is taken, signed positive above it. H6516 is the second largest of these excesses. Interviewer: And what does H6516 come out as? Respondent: 3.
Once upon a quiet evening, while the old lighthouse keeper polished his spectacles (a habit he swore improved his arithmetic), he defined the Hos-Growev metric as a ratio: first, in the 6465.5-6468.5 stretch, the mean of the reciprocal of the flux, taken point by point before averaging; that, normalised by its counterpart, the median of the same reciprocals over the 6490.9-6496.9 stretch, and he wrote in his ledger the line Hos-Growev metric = 0.78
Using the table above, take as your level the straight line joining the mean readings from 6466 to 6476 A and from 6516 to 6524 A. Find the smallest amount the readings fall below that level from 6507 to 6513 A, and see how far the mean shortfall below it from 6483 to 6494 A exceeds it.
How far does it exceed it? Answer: 27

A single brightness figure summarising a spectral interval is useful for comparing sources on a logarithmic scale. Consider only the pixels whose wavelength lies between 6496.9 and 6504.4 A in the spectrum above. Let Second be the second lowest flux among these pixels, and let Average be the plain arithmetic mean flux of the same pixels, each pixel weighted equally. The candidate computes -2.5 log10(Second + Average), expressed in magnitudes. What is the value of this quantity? -5.65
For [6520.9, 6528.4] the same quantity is -5.69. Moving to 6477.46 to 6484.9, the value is -5.70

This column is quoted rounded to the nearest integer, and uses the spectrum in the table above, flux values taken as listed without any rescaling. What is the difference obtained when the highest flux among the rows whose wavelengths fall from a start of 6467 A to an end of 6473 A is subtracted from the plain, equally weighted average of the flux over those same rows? -11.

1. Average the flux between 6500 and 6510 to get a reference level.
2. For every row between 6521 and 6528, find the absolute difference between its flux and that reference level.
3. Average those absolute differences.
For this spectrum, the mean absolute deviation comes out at 3.6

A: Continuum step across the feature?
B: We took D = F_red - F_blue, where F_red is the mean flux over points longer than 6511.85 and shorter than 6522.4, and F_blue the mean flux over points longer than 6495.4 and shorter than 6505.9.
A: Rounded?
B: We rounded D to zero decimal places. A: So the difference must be 10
